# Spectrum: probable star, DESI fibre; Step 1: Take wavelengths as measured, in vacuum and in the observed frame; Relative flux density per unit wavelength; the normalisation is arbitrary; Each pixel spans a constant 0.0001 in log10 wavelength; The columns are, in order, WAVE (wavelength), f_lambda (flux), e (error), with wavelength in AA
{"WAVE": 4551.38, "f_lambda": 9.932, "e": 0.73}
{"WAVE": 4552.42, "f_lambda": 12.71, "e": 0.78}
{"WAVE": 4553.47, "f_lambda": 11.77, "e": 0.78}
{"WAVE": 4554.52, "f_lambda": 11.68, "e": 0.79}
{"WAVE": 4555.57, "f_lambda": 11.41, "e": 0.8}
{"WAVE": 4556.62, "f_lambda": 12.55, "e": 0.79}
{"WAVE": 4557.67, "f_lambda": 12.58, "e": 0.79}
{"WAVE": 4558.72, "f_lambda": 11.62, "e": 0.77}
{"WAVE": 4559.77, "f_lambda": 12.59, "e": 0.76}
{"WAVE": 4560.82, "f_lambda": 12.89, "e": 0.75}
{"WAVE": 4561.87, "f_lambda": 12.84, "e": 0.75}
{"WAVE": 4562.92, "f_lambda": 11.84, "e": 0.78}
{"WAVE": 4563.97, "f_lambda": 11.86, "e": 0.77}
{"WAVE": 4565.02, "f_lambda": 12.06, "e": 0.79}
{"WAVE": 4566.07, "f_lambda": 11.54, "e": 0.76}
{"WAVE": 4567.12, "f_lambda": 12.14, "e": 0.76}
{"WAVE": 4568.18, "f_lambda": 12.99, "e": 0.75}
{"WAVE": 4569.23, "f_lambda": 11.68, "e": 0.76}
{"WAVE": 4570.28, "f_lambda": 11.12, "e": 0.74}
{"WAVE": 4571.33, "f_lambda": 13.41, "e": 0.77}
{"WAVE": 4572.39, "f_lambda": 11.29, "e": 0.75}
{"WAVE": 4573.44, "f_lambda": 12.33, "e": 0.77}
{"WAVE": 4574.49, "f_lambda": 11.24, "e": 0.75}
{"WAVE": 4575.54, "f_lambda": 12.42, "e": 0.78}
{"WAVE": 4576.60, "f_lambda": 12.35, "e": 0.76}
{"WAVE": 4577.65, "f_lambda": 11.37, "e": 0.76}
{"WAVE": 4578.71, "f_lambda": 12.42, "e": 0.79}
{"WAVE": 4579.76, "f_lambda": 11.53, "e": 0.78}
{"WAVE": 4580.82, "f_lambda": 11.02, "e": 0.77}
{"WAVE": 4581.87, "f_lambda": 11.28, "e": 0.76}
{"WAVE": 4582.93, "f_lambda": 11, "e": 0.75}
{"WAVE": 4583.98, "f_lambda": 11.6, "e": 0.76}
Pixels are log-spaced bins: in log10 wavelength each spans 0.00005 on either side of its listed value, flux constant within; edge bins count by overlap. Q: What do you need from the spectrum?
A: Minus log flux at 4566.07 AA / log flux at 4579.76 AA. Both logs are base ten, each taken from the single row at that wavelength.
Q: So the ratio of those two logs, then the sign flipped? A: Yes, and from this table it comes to -1.00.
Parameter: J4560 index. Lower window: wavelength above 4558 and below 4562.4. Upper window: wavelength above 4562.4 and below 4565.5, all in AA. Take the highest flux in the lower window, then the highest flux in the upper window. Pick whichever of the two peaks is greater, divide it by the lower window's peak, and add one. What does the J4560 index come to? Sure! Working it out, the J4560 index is 2.00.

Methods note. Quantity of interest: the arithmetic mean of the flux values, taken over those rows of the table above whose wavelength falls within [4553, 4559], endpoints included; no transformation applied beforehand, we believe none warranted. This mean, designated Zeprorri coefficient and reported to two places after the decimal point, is 11.94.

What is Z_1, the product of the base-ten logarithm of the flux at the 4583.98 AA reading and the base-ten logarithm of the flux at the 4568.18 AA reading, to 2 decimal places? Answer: 1.19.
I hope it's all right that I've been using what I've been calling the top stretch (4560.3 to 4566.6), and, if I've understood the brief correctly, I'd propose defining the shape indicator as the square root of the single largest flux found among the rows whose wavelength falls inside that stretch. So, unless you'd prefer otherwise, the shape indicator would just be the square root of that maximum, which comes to 3.59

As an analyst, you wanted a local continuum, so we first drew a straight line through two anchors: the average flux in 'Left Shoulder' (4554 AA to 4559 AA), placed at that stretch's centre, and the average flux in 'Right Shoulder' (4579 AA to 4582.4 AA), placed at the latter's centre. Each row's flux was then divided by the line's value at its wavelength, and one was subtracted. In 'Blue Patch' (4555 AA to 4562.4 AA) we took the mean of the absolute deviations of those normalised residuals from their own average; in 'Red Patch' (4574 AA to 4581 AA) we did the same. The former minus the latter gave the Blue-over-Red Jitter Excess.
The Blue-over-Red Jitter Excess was -0.004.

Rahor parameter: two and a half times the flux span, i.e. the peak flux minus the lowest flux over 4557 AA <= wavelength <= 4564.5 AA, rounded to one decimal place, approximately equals 3.2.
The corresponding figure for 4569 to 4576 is 5.7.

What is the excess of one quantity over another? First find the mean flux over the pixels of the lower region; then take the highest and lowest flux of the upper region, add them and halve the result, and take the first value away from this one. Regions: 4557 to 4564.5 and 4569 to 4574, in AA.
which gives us -0.1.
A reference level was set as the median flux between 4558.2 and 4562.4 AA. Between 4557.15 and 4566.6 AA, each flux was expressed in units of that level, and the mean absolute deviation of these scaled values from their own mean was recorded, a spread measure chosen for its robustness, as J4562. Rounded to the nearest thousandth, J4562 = 0.037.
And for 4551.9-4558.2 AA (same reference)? 0.039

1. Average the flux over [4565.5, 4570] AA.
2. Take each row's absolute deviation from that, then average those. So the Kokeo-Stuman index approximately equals 0.5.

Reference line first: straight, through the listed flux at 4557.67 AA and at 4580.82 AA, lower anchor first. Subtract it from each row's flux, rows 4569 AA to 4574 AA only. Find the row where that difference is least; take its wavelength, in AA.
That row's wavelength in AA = 4570.28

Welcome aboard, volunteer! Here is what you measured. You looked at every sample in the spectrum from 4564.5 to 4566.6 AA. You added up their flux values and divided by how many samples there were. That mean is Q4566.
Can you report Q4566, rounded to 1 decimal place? 11.8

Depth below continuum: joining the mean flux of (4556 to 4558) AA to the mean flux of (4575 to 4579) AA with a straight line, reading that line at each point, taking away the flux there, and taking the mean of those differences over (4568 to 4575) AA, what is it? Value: 0.3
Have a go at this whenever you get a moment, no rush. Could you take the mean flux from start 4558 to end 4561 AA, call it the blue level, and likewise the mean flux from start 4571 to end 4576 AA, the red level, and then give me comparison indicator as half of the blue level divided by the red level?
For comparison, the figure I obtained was 0.509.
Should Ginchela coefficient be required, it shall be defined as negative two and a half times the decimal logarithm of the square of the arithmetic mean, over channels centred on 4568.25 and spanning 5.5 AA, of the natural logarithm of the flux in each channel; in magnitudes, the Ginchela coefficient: -1.97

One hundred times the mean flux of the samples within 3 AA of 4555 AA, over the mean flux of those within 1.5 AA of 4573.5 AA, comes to 104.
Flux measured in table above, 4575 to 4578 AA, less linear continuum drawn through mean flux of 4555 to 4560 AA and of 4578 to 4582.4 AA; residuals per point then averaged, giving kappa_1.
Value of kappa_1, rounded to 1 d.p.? 0.4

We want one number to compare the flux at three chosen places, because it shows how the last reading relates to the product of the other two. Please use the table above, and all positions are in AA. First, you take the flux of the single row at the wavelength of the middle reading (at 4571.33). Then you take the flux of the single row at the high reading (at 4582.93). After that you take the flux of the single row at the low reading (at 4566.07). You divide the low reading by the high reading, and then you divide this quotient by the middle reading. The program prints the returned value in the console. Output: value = 0.078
